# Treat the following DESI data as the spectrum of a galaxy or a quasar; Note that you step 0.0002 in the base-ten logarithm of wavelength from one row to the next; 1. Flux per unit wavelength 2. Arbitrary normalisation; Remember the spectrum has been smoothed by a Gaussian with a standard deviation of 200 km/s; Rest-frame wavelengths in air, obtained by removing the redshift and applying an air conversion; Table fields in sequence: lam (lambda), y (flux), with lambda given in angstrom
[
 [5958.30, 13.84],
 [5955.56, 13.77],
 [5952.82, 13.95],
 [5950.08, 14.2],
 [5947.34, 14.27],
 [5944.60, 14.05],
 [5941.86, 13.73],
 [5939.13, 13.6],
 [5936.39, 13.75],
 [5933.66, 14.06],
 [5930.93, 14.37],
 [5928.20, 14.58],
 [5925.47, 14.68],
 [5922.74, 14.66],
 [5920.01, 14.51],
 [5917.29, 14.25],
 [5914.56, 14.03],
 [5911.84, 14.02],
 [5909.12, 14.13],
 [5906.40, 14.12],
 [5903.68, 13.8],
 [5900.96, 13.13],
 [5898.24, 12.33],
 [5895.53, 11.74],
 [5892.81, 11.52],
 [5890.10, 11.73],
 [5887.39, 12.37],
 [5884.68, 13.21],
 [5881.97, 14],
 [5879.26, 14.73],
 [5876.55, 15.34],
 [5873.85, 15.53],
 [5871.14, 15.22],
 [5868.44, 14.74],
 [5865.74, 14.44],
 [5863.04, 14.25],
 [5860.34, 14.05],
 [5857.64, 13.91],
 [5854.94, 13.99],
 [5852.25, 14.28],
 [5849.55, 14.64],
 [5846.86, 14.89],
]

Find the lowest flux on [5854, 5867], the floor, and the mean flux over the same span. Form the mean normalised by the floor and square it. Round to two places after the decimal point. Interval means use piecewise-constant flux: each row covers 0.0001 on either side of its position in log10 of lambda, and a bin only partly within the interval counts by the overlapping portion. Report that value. 1.03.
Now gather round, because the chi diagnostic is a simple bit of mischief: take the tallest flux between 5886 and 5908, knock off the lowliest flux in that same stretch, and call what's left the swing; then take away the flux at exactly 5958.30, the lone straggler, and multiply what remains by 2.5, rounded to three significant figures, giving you -28.1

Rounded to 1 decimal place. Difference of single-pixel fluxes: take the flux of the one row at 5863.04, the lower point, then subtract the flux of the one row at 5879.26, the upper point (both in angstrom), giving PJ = -0.5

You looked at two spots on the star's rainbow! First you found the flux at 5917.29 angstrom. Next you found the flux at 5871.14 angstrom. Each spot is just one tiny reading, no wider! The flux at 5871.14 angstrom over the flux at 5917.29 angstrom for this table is 1.07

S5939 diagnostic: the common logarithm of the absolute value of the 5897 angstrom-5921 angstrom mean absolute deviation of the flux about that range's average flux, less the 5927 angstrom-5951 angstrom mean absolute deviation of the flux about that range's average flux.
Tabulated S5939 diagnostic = -0.6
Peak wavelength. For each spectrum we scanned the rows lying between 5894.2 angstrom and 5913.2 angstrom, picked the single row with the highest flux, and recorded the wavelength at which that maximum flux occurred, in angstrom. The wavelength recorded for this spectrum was 5909.12 angstrom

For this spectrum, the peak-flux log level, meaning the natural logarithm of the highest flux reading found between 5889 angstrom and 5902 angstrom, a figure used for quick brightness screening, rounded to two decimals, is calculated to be 2.57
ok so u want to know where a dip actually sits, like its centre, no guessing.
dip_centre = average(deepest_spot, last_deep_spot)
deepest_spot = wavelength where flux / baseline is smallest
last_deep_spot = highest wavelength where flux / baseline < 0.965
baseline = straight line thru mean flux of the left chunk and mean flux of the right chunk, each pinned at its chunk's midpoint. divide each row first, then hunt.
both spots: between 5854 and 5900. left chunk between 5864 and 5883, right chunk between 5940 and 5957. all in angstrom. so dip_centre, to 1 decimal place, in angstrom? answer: 5895.5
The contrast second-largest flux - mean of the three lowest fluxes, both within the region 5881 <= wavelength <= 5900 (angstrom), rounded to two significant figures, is 1.5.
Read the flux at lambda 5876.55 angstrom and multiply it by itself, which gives 235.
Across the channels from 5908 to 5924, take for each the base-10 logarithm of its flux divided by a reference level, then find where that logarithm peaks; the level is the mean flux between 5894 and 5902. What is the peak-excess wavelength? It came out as 5922.74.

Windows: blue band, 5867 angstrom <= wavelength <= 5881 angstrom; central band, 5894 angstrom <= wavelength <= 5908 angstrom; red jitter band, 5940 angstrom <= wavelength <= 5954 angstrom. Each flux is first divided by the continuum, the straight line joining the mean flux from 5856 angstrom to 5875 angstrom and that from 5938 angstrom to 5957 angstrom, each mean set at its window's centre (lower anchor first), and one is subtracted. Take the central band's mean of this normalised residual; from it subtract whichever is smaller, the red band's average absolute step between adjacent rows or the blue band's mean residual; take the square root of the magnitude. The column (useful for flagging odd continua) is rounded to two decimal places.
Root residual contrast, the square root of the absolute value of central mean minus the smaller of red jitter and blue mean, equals 0.32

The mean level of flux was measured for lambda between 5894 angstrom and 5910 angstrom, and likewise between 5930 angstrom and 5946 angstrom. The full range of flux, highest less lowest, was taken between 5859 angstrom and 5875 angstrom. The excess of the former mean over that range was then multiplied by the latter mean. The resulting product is 163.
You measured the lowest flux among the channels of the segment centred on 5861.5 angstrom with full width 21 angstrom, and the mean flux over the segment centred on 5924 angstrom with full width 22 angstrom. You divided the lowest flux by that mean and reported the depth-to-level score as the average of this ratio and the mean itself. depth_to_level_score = 7.68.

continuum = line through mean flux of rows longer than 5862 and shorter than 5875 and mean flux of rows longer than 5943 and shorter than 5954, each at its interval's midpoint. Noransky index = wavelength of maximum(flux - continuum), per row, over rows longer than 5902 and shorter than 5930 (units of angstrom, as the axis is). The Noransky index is 5925.47 angstrom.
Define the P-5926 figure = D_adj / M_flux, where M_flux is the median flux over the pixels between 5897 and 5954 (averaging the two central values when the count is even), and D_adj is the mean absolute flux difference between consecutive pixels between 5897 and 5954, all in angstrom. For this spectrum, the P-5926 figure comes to 0.017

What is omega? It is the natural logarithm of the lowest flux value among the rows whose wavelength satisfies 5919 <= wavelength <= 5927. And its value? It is 2.67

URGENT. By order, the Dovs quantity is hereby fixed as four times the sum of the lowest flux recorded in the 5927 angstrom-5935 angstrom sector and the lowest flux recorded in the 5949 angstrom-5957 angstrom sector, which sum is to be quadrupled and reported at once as 111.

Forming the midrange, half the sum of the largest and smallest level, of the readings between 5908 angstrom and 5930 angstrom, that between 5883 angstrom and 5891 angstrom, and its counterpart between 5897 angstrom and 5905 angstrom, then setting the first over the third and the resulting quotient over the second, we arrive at 0.088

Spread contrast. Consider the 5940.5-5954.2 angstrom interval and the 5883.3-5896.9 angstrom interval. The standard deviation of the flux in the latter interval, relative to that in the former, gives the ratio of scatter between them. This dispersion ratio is 3.2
